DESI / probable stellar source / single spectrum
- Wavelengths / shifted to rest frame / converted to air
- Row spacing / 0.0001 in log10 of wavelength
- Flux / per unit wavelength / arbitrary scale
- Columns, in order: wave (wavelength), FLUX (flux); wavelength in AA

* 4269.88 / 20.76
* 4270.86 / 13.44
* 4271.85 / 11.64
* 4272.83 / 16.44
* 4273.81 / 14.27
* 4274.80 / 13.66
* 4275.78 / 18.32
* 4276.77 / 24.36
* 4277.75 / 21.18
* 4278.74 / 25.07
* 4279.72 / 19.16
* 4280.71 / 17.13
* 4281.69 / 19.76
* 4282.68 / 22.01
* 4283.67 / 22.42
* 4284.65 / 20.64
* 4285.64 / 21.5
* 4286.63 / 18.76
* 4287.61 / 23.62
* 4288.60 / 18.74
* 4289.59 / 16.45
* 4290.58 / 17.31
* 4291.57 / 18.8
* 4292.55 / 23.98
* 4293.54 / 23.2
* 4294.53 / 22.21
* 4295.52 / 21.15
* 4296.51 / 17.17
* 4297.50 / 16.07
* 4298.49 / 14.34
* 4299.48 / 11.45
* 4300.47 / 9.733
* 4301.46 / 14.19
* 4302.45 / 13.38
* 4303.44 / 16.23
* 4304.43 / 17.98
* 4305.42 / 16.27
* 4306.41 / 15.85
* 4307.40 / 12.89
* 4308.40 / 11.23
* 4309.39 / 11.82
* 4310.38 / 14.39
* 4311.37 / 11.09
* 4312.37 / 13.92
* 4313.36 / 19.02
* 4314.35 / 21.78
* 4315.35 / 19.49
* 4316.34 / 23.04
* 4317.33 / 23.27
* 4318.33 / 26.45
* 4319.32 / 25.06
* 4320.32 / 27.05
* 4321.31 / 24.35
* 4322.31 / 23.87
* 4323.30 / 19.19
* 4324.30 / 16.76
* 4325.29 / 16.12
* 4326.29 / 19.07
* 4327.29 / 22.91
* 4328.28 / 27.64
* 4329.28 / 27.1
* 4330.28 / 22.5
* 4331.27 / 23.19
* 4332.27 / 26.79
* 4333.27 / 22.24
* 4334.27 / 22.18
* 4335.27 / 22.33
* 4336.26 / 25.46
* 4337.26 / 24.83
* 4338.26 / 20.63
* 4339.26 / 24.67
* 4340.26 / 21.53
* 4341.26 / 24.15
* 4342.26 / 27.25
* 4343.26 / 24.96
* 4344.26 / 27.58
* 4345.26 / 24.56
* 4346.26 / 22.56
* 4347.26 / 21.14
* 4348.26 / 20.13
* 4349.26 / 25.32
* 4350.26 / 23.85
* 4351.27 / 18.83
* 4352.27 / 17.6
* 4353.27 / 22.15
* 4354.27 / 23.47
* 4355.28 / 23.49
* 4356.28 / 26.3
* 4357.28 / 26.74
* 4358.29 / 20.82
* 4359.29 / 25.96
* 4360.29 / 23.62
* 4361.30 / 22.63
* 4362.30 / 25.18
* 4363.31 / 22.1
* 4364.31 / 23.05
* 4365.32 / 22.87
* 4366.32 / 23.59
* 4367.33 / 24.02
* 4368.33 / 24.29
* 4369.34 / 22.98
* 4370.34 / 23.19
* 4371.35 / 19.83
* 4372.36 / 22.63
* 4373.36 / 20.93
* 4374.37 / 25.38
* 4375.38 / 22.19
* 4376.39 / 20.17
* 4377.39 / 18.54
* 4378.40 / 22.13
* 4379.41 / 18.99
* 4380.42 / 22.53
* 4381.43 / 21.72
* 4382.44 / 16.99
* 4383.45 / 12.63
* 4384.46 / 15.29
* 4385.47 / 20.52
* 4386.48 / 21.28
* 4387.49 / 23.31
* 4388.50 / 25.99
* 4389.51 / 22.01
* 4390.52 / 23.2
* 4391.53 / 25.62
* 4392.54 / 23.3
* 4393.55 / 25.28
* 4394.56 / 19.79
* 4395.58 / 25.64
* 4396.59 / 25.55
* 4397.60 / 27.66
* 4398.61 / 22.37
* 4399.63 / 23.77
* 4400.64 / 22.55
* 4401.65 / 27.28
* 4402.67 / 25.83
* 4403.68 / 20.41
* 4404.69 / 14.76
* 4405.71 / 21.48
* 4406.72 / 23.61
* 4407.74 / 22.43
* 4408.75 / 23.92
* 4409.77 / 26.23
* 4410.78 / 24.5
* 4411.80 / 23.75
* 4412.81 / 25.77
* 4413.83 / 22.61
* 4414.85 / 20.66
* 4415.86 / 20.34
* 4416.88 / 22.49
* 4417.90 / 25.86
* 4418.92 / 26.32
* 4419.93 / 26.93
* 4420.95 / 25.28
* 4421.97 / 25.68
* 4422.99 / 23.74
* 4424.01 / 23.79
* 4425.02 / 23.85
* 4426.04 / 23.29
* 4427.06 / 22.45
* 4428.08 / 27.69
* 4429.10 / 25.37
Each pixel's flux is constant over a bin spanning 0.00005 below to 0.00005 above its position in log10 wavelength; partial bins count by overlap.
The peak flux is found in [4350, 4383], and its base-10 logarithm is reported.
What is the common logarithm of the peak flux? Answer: 1.427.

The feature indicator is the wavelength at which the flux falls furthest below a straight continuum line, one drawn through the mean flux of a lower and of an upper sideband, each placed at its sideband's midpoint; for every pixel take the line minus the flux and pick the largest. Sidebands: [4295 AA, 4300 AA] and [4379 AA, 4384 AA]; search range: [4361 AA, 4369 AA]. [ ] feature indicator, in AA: 4363.31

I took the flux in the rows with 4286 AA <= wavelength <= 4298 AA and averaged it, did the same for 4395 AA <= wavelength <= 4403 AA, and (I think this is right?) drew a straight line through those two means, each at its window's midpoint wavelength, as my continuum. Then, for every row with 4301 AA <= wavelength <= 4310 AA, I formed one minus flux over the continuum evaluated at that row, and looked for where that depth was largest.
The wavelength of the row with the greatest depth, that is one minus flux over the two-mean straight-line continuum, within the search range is 4308.40 AA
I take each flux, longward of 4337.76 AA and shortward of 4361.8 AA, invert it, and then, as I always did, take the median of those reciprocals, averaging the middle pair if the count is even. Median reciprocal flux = 0.042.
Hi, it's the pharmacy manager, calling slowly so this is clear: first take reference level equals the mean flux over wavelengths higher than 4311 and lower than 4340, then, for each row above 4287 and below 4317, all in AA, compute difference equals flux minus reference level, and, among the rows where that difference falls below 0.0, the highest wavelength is 4315.35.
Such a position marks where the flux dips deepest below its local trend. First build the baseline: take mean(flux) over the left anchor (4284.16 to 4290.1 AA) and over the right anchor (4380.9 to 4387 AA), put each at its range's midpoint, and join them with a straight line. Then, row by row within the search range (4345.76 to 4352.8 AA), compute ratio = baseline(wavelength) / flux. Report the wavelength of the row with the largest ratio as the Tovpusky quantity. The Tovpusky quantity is 4352.27 AA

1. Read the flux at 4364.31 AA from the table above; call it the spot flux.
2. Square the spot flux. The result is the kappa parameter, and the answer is 531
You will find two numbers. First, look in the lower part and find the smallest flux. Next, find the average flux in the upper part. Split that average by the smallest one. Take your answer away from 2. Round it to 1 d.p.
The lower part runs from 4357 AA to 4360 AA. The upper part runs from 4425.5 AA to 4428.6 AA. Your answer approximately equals 0.8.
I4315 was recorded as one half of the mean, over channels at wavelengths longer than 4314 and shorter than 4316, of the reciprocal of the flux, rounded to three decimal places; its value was 0.024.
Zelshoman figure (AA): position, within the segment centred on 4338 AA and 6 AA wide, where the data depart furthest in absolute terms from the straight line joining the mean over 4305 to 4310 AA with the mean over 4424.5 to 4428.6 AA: 4336.26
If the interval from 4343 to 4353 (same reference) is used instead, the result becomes 4344.26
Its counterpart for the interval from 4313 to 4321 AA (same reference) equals 4320.32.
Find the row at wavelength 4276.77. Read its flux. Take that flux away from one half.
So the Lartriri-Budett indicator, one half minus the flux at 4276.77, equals -24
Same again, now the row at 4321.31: -24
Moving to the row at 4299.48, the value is -11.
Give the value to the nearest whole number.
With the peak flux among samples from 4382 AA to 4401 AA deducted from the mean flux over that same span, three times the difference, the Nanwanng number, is -16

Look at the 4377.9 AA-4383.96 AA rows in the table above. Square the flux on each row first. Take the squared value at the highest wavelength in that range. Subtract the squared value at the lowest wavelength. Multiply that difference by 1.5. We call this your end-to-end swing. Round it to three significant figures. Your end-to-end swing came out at -495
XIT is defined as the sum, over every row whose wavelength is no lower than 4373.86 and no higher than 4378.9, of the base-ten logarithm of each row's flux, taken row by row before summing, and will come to 6.67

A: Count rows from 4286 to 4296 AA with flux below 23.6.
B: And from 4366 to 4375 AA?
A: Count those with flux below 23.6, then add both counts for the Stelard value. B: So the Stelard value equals 14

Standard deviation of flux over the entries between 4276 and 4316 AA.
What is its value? 4.1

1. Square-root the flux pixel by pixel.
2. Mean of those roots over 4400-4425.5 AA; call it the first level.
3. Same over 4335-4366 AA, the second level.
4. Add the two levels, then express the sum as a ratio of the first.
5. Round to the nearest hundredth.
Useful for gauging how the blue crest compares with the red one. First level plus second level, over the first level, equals 2.00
